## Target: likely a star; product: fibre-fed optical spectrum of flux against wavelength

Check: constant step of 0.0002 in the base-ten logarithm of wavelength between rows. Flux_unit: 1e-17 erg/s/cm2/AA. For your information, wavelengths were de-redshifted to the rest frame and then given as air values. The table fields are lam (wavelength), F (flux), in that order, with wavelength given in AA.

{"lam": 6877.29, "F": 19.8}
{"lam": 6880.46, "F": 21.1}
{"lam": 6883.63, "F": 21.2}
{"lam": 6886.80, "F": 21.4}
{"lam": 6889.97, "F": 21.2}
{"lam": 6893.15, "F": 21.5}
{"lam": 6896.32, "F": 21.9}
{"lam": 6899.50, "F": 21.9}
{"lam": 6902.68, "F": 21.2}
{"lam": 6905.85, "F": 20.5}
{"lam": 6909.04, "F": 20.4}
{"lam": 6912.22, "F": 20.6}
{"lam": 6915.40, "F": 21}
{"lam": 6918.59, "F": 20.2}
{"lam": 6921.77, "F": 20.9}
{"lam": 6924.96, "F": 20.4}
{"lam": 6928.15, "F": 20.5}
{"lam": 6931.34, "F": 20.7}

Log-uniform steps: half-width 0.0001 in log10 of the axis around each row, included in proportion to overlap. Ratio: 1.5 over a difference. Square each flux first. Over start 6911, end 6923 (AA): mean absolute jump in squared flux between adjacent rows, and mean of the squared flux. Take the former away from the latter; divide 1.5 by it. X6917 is 0.0037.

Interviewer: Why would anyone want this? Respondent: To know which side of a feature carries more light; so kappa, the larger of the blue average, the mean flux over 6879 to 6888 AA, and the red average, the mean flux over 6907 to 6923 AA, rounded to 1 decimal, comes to 21.2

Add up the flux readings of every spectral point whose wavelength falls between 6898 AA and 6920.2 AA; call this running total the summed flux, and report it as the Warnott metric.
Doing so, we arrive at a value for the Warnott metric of 146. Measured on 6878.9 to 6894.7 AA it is 106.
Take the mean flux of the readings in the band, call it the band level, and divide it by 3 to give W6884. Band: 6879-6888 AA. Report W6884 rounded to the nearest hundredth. 7.08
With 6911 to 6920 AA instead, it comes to 6.87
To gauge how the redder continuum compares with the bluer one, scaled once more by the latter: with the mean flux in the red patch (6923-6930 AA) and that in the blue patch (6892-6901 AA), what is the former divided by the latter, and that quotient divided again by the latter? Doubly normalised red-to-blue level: 0.0432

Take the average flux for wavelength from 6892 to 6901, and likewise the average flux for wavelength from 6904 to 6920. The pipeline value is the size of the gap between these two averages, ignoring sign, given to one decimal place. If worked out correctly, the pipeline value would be 1.2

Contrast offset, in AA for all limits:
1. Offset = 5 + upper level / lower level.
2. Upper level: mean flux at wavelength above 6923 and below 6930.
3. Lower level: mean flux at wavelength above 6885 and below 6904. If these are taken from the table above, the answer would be 5.95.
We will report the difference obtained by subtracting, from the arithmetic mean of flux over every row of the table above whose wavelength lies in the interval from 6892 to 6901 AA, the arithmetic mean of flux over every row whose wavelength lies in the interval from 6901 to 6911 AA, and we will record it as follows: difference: 1.07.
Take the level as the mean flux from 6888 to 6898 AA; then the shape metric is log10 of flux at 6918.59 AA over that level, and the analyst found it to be -0.028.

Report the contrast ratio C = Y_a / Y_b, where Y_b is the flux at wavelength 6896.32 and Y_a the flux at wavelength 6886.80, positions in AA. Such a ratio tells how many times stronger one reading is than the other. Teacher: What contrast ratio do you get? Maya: 0.98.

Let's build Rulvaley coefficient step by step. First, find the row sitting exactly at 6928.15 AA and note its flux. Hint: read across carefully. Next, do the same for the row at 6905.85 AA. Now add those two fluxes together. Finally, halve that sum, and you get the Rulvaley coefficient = 20.5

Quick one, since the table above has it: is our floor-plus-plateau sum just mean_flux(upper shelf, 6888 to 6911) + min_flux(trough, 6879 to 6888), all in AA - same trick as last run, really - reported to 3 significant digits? 42.3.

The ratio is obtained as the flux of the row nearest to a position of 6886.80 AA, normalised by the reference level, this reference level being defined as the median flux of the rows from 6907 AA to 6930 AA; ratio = 1.04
